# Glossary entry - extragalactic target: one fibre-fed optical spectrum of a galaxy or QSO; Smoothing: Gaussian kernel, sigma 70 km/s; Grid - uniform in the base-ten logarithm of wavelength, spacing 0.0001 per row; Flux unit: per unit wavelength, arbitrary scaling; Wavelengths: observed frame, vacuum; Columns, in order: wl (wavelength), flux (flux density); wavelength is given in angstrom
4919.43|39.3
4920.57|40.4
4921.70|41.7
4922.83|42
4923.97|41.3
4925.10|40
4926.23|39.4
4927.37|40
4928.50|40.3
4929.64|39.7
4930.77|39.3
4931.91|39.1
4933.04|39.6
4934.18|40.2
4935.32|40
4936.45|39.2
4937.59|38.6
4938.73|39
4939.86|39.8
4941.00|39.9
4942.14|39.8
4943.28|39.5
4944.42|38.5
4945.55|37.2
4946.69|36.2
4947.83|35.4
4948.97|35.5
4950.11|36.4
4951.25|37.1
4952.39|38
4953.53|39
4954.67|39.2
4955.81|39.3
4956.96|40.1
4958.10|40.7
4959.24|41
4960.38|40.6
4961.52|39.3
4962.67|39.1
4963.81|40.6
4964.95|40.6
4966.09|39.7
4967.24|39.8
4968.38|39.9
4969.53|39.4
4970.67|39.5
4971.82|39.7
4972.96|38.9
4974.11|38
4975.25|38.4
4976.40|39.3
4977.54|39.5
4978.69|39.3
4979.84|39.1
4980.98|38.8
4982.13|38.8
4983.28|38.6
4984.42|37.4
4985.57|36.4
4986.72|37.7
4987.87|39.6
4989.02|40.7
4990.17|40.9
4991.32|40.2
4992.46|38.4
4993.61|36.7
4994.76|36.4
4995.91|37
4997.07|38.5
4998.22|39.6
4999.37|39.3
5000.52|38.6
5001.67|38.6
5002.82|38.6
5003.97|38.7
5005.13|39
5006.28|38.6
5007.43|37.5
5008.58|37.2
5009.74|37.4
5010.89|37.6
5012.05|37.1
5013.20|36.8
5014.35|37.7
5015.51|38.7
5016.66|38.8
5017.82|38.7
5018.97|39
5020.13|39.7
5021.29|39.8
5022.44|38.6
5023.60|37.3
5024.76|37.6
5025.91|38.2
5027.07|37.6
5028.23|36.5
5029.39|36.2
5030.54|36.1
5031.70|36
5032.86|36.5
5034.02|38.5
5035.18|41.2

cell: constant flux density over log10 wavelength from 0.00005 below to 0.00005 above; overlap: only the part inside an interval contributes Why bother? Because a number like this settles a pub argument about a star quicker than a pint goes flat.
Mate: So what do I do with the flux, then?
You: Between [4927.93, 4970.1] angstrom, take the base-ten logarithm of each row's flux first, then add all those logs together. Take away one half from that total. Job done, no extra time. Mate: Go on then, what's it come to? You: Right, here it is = 58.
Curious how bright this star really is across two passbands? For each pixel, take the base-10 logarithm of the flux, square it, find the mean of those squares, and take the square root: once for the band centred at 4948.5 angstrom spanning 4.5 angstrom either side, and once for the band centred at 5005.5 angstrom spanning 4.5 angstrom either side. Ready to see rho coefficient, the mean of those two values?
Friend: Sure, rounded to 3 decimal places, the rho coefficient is 1.574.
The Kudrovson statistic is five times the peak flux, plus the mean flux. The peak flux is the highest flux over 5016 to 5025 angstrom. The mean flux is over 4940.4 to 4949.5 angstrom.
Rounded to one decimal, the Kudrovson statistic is 236.8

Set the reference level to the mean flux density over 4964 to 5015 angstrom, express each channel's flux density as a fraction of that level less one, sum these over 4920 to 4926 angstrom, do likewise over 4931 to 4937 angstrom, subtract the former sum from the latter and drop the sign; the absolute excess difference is 0.19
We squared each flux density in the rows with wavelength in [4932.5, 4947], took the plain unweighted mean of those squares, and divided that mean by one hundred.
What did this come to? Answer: 15.3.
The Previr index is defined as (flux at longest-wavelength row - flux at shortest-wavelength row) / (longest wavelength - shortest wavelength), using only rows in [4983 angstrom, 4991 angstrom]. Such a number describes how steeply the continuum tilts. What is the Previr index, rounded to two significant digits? 0.33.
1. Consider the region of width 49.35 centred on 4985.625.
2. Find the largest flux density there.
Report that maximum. 40.9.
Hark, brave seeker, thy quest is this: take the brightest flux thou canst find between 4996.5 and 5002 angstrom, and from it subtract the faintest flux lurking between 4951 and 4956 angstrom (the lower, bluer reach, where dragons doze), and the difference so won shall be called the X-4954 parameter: 2.5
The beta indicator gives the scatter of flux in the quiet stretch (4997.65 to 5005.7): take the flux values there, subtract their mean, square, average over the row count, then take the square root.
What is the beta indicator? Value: 0.37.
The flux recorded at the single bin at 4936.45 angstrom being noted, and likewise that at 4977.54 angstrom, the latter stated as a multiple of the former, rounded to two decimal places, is 1.01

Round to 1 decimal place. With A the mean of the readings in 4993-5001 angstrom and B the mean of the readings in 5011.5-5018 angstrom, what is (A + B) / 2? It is 38.0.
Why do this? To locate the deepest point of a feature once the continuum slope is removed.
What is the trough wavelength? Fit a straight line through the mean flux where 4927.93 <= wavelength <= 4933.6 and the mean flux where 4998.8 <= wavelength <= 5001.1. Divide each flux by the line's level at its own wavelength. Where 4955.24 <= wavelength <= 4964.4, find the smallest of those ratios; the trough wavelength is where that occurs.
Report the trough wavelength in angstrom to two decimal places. 4962.67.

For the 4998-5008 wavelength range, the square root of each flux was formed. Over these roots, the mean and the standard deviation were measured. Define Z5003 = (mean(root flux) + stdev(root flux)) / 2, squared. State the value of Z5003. 9.8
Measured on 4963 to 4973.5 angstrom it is 10.1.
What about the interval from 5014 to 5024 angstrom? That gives 9.9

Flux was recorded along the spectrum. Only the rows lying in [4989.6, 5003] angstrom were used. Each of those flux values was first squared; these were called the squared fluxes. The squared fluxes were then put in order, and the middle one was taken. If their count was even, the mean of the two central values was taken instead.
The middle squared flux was 1490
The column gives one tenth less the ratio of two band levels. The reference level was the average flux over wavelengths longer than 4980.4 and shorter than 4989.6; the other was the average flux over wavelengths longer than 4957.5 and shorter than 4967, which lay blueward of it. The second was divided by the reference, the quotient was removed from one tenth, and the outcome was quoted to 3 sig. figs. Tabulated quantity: -0.944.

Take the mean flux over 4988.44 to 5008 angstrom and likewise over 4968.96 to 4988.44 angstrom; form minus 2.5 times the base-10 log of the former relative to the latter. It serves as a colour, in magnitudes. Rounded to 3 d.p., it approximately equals 0.002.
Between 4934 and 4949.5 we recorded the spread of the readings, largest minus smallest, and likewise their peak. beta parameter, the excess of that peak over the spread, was 35.4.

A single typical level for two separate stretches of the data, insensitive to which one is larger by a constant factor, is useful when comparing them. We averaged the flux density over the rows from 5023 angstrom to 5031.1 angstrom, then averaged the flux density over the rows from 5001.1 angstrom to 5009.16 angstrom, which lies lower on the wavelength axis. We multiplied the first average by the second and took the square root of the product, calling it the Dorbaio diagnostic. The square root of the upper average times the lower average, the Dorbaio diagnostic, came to 37.7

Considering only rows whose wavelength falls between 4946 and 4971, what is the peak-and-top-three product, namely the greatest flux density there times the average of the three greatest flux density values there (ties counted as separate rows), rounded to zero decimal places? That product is 1671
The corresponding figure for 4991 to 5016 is 1596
